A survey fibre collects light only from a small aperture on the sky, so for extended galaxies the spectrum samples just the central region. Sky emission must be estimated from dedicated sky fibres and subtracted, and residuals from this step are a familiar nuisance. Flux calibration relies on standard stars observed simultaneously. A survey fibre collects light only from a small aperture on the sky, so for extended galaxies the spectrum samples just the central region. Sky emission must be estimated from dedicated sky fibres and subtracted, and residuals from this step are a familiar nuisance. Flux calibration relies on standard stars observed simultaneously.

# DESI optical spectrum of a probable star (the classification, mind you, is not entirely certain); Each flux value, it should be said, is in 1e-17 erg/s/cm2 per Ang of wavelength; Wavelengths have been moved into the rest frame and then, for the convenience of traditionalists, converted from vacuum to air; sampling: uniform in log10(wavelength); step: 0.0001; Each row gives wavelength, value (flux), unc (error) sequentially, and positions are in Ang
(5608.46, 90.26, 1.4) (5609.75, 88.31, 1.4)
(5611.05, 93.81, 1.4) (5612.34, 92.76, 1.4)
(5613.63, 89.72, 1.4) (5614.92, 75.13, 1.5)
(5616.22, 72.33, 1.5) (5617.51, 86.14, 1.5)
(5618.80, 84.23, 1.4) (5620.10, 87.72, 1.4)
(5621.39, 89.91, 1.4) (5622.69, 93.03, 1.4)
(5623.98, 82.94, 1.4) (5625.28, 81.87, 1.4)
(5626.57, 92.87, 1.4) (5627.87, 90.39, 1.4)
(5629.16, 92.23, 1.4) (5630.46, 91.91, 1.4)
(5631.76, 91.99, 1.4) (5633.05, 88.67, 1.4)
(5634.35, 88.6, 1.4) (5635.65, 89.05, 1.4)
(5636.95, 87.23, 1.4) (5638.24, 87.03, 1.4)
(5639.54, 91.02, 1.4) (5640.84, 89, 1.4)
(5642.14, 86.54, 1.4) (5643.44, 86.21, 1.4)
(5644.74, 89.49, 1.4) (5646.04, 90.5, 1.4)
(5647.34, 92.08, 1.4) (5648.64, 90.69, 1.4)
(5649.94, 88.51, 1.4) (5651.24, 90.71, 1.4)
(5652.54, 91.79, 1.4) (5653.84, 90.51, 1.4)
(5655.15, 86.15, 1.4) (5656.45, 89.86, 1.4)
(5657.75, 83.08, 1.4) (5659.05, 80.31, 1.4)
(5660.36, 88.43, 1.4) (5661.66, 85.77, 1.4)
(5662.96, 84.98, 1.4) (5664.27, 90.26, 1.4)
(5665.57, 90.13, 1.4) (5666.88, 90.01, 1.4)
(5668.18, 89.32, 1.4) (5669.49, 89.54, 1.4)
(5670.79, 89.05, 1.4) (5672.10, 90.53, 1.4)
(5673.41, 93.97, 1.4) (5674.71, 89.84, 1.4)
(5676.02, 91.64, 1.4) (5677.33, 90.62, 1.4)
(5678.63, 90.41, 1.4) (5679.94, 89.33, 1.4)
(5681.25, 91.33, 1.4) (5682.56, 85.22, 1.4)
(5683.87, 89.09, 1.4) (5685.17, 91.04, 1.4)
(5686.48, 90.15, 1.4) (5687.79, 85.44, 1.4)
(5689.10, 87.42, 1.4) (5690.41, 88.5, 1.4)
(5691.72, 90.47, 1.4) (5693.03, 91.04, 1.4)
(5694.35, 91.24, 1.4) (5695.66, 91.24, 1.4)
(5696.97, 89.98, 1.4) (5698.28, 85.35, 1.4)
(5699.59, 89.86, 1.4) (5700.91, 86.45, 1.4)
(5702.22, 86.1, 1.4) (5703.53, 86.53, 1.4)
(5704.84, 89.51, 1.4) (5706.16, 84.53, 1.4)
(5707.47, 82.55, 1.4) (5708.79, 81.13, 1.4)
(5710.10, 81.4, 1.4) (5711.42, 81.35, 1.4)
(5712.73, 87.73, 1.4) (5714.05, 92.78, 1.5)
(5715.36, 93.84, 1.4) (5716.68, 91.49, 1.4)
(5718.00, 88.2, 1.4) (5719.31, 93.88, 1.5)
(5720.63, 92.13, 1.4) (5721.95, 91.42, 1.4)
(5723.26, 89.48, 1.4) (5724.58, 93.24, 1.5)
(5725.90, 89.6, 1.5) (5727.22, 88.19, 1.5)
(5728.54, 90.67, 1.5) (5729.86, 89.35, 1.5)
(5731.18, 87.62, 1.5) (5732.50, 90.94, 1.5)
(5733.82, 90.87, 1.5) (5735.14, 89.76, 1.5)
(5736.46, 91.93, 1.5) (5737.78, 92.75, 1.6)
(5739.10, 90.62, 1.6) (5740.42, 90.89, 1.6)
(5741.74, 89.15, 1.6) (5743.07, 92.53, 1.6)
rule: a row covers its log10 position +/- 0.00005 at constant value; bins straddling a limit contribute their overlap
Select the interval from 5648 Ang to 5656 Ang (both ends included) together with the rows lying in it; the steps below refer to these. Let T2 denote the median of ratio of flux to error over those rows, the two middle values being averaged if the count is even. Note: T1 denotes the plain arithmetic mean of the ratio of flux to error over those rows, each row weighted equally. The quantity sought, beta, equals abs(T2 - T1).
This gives 0.62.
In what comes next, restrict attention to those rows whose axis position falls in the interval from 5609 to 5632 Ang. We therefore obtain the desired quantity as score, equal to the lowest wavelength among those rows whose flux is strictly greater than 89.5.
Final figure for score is 5611.05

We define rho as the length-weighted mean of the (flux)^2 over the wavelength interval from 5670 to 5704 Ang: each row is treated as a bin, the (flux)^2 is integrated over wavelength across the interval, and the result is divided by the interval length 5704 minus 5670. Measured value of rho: 7983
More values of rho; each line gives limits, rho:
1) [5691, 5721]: 7789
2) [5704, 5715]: 7310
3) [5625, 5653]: 8028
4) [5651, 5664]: 7604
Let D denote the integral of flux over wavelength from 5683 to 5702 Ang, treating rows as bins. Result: 1691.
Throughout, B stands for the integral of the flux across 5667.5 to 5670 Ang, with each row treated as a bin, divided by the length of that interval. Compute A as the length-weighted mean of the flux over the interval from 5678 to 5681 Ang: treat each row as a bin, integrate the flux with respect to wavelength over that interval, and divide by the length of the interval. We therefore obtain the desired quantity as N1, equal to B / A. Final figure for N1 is 0.99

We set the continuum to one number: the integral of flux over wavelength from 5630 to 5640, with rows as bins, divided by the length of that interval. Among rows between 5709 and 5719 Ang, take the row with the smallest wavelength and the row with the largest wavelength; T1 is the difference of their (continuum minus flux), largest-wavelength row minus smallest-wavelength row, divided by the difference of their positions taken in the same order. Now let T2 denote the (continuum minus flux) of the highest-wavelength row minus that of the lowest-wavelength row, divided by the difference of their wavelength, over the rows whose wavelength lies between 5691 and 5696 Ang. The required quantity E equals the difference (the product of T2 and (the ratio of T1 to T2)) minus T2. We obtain -0.7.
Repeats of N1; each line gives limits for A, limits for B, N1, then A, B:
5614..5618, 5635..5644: 1.12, 78.3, 88.0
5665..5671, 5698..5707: 0.97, 89.7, 86.9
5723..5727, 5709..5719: 0.97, 90.5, 88.1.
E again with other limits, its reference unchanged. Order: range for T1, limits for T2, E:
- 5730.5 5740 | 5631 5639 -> -1.1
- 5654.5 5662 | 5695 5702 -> -0.9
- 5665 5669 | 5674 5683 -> -0.3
